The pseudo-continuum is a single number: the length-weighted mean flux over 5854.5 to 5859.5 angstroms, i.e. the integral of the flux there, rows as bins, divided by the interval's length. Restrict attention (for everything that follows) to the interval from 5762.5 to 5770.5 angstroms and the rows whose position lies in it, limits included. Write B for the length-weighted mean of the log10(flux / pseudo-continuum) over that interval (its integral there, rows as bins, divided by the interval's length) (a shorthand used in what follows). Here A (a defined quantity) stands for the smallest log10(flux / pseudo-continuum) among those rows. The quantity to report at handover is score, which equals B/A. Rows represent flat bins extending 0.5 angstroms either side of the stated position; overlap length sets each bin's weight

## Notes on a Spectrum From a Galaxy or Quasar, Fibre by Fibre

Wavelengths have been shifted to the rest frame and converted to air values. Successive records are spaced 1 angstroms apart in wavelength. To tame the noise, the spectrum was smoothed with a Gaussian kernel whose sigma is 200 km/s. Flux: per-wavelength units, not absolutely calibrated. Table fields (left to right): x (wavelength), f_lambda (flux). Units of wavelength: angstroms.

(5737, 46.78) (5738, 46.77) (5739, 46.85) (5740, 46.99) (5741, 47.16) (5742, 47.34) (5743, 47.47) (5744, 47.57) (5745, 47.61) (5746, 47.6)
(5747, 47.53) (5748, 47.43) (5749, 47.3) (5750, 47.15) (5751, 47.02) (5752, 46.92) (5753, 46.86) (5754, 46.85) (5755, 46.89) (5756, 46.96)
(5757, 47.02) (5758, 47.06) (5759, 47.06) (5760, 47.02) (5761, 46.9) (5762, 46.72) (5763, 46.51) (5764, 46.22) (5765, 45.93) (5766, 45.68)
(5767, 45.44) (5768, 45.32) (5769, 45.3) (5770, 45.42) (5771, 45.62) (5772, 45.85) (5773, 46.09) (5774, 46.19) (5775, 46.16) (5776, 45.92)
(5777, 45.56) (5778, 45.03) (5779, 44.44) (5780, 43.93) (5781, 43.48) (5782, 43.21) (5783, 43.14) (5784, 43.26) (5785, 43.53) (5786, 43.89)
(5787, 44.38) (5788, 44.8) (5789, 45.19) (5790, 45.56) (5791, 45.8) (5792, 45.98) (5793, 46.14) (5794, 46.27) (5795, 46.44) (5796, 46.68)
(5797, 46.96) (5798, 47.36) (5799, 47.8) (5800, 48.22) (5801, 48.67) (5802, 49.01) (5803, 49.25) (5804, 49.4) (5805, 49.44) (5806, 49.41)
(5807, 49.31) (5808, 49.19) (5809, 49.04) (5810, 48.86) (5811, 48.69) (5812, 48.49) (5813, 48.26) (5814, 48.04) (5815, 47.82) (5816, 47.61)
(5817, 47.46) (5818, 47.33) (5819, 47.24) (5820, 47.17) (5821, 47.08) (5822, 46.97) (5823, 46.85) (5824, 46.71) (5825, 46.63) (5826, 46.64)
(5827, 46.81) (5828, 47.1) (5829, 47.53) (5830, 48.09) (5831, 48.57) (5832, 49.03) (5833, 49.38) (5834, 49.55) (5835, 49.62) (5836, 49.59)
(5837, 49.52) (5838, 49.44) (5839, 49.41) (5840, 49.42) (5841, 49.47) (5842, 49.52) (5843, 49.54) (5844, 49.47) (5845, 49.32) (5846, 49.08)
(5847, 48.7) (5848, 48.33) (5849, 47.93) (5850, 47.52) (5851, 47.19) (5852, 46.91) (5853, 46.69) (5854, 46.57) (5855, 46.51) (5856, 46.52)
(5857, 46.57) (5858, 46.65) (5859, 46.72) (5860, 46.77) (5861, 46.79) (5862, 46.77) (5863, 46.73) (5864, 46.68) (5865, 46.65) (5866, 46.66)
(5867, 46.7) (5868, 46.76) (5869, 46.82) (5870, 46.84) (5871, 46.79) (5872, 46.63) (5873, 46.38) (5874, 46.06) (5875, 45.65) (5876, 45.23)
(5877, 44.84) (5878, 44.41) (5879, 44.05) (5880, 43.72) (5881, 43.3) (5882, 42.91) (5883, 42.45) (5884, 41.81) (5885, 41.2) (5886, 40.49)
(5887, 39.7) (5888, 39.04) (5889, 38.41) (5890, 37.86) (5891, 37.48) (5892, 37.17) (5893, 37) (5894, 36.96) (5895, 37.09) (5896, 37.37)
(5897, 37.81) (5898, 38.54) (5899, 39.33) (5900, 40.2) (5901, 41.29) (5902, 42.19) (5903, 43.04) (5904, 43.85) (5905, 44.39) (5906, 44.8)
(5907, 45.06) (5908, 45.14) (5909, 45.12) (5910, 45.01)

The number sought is 0.7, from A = -0.012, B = -0.008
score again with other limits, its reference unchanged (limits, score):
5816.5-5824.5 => 4.3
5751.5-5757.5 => 1.3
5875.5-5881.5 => 0.7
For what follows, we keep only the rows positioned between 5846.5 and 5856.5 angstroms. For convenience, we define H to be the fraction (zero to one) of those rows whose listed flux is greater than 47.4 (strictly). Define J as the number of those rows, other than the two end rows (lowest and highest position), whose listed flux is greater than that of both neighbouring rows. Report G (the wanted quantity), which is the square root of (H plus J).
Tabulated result 0.6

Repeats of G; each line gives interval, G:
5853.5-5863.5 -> 1.0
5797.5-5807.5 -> 1.4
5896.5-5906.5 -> 0.0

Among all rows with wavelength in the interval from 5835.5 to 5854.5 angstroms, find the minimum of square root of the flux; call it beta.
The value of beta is 6.82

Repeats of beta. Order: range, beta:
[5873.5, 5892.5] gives 6.10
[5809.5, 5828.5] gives 6.83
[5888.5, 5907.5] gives 6.08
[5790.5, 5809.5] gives 6.77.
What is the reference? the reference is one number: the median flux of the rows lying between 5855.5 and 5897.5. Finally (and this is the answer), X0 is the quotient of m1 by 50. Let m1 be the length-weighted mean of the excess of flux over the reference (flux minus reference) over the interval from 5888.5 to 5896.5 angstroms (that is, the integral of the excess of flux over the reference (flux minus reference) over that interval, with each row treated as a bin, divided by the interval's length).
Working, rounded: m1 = -7.6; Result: -0.152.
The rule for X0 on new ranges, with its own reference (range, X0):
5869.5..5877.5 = 0.020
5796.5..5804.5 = 0.066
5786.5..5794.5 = 0.010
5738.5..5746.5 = 0.046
